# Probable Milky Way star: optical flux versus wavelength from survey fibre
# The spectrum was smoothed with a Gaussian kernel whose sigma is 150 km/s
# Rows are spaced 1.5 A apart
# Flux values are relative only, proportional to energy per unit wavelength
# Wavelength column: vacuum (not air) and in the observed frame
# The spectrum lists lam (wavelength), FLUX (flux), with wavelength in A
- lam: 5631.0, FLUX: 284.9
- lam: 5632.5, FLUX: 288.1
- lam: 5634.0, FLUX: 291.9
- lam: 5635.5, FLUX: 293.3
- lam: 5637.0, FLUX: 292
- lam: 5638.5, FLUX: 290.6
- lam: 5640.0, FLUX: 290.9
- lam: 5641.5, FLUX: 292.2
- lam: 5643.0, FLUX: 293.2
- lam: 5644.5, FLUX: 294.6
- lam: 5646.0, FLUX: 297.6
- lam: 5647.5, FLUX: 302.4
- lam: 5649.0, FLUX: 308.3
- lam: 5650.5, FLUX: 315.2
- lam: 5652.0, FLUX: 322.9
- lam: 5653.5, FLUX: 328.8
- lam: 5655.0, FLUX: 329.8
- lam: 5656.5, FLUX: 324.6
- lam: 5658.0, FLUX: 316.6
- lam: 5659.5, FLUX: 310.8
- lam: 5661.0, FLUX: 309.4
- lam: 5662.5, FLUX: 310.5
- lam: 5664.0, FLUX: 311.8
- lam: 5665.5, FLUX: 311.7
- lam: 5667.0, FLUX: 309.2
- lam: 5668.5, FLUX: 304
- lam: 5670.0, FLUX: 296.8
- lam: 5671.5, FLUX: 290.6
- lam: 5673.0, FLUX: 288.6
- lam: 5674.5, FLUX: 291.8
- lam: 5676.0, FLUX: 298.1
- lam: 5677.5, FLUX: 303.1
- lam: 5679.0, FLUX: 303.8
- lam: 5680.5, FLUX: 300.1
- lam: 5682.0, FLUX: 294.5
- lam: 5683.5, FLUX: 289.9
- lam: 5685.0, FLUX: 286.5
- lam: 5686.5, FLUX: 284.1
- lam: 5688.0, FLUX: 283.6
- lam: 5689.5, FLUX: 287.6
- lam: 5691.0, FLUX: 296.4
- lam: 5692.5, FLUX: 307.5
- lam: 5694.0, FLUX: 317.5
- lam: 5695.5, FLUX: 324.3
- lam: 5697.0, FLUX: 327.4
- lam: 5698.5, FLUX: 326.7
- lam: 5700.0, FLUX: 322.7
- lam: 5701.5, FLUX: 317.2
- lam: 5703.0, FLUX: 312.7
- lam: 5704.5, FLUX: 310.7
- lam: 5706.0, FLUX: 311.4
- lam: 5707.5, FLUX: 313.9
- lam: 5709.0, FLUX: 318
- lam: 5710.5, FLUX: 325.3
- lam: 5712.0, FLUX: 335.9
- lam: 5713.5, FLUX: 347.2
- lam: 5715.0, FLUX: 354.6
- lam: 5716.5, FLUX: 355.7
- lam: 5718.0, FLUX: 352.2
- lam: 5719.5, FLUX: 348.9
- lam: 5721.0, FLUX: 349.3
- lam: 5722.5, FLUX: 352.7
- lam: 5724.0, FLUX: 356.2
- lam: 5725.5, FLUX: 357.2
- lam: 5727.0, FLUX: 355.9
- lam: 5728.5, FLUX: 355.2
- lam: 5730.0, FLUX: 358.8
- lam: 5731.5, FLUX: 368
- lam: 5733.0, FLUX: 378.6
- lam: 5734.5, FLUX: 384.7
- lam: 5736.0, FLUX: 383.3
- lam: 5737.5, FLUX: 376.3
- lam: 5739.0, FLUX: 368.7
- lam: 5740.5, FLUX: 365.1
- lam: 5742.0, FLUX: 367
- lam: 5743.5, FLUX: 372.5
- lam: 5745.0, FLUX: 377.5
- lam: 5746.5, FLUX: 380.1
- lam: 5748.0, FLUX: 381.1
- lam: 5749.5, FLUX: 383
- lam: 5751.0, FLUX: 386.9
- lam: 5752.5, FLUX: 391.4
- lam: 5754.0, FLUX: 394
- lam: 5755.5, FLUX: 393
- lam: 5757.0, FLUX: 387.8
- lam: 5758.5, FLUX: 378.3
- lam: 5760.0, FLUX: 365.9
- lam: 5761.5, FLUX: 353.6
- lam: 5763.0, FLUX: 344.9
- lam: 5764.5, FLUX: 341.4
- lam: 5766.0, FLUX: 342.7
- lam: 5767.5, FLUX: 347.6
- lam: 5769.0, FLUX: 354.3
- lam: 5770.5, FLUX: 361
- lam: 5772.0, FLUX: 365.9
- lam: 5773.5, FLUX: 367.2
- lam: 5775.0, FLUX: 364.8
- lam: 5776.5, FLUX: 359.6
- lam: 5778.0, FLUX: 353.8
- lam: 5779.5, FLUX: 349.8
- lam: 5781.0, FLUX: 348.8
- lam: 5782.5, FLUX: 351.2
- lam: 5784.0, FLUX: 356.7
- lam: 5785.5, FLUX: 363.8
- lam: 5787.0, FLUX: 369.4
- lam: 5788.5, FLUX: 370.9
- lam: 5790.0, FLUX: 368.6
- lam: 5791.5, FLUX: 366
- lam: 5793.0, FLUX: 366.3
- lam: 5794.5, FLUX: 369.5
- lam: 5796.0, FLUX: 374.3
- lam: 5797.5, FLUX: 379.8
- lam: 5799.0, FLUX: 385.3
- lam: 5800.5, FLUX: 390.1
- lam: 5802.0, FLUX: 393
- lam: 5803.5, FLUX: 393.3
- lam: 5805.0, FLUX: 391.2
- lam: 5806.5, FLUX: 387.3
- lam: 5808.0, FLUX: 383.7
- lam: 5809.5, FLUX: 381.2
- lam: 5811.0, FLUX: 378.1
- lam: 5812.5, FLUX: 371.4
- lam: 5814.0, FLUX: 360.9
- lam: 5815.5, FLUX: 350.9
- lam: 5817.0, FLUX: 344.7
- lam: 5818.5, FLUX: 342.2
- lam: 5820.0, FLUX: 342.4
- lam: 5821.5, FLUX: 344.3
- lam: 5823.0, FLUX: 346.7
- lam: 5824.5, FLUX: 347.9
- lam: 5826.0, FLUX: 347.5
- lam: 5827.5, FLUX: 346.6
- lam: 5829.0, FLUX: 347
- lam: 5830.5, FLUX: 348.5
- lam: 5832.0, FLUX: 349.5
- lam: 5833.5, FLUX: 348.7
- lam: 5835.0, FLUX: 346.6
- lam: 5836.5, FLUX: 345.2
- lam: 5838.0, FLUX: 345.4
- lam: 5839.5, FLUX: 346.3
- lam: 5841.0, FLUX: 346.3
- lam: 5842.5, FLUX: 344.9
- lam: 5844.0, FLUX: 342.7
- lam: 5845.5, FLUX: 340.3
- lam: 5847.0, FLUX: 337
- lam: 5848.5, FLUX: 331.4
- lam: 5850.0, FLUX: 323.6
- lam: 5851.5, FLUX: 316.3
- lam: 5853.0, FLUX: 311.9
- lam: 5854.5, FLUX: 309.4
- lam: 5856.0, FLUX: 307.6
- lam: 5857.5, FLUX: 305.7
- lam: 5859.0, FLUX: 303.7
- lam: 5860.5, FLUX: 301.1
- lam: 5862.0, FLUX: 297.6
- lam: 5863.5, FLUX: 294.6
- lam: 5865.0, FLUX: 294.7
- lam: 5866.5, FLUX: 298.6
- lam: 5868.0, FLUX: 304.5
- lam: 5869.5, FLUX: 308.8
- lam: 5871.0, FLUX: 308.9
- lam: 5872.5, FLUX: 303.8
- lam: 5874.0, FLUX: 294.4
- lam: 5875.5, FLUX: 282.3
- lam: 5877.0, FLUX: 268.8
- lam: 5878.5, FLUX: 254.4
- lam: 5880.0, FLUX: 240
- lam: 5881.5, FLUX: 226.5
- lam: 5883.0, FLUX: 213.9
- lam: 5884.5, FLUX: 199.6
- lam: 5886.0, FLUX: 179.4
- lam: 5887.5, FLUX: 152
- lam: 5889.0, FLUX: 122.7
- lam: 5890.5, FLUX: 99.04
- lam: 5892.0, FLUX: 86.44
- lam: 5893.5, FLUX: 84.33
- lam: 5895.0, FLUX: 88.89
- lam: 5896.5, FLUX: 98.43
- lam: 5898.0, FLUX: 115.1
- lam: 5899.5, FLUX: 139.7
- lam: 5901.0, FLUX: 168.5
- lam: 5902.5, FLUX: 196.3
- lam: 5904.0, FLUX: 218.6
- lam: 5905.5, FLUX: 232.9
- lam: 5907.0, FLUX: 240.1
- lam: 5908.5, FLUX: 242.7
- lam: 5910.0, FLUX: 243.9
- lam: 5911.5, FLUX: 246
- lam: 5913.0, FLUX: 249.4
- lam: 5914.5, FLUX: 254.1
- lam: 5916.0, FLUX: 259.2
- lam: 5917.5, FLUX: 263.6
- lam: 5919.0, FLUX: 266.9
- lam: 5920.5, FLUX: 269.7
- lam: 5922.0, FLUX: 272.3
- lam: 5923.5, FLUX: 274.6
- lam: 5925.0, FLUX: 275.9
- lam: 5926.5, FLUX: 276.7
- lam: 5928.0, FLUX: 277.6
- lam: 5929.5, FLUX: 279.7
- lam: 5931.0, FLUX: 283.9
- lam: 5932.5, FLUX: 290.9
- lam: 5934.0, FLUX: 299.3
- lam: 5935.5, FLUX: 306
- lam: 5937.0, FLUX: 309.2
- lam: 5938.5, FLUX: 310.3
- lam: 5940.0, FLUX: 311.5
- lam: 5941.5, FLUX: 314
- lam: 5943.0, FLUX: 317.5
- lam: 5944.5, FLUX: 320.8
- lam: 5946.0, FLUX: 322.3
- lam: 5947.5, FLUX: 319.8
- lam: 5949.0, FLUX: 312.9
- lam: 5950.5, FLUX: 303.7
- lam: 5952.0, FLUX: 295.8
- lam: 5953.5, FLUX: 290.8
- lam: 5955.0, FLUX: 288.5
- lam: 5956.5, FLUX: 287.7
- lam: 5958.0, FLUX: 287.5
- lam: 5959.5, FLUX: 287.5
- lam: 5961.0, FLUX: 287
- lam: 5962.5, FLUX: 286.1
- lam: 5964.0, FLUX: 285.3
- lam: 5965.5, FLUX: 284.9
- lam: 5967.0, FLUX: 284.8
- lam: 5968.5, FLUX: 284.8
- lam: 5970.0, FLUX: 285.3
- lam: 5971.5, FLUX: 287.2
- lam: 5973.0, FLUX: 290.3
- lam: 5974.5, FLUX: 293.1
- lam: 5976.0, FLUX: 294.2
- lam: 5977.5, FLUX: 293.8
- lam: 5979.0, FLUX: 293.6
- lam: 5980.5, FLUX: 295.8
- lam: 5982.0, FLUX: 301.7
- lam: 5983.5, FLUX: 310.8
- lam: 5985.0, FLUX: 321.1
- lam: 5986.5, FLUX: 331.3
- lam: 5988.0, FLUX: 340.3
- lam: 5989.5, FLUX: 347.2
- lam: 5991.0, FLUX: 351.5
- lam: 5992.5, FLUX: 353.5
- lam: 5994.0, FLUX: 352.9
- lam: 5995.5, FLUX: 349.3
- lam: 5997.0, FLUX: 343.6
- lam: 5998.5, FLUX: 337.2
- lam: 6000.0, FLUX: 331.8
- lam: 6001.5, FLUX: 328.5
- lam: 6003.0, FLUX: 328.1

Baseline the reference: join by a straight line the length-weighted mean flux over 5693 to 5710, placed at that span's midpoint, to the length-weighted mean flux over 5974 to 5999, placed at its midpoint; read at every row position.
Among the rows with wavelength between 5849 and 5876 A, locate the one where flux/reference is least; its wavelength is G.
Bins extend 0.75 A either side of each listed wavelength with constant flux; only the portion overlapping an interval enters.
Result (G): 5875.5 A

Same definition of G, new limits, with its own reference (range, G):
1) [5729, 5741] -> 5730.0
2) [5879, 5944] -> 5893.5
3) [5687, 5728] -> 5688.0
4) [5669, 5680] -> 5673.0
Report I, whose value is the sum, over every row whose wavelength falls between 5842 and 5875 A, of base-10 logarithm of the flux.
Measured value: 54.88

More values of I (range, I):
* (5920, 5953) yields 54.40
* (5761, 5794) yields 56.17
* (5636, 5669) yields 54.73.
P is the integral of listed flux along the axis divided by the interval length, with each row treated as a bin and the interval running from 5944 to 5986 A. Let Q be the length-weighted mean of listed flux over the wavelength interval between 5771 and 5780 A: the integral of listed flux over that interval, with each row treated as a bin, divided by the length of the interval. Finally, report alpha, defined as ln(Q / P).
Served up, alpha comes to 0.20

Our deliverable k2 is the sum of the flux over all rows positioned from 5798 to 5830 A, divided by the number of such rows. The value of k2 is 366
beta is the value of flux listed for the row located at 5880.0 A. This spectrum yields 240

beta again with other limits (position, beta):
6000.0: 331.8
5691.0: 296.4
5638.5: 290.6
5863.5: 294.6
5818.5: 342.2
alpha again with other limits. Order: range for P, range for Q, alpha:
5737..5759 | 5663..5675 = -0.23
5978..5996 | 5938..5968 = -0.09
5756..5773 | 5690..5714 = -0.12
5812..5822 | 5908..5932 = -0.28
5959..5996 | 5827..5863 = 0.07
